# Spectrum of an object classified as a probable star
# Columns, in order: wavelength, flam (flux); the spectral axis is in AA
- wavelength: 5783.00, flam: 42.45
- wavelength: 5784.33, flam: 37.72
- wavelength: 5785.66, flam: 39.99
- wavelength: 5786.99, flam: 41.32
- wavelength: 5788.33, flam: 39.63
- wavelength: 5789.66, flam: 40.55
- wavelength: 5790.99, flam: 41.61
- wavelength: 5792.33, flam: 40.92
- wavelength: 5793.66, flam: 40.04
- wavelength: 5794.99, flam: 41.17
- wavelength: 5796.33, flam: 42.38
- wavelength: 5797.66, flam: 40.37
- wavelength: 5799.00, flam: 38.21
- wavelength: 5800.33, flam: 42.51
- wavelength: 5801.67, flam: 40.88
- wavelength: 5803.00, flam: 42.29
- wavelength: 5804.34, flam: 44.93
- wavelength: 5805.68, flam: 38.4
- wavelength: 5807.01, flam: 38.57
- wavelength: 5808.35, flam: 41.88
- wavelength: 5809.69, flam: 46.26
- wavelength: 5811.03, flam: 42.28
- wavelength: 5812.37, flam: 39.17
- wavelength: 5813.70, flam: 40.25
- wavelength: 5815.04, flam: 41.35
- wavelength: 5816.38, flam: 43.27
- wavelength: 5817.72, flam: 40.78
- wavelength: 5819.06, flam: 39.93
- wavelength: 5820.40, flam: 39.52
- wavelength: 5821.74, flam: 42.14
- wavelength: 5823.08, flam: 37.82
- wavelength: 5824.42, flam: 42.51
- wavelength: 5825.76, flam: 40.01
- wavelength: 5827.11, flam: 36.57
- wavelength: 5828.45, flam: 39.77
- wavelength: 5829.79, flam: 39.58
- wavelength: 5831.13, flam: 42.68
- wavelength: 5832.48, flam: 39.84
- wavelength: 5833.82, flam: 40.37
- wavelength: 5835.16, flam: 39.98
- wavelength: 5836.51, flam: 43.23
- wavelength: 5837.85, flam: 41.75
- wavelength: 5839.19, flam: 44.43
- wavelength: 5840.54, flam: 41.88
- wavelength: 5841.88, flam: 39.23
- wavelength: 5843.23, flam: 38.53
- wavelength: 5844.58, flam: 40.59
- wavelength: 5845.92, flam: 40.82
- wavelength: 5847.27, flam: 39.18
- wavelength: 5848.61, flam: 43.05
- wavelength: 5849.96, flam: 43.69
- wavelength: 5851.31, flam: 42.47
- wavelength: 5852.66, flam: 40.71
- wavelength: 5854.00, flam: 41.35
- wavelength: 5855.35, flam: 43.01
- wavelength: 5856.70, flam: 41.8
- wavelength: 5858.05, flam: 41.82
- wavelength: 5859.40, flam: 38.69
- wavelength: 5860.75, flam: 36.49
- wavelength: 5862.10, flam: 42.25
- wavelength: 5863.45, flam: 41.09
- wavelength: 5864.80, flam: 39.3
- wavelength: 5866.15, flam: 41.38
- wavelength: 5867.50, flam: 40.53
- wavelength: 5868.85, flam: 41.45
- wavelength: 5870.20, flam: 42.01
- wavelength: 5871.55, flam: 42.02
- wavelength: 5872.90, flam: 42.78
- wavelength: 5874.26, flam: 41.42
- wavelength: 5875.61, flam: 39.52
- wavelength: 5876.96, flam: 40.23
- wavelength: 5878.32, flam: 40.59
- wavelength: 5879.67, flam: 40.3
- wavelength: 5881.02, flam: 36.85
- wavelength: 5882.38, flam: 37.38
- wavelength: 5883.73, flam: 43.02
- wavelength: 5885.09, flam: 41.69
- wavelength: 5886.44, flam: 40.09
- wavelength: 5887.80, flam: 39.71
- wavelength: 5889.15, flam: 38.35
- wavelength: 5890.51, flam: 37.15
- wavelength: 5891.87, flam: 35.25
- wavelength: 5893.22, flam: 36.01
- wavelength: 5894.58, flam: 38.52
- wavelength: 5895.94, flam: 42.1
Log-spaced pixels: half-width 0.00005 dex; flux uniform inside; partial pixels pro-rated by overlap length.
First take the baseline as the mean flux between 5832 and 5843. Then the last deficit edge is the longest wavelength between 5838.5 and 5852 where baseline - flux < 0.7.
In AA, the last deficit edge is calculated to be 5851.31 AA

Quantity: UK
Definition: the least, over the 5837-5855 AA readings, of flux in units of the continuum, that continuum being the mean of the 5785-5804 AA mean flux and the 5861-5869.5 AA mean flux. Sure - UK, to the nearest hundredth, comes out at 0.94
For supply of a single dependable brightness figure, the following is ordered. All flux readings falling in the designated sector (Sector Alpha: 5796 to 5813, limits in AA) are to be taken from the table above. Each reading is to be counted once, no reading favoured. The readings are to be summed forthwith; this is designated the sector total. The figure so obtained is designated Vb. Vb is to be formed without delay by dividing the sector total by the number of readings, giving 41.4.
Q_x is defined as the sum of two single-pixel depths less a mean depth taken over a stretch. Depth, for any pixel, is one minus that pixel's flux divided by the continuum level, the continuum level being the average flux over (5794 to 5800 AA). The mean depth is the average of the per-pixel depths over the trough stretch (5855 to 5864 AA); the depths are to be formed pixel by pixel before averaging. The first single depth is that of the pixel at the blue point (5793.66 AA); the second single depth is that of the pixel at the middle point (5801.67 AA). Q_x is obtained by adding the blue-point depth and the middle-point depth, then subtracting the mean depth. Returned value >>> 0.009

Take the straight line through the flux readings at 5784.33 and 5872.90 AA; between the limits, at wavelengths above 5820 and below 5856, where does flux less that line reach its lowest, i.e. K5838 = 5827.11 AA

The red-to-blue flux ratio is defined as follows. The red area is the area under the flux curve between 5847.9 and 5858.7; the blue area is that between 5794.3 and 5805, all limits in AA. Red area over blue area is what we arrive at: 1.02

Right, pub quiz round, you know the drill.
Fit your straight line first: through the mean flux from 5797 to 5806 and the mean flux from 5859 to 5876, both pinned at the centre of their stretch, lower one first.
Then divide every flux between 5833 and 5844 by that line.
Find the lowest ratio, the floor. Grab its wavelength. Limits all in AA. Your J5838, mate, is 5843.23 AA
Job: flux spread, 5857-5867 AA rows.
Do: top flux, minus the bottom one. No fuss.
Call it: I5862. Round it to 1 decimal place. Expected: 5.8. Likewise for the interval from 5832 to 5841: 4.6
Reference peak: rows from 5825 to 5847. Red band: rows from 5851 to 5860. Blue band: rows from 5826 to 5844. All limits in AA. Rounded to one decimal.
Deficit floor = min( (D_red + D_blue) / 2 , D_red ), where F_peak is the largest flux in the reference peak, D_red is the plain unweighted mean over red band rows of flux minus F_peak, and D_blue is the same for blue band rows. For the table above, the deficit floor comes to -3.4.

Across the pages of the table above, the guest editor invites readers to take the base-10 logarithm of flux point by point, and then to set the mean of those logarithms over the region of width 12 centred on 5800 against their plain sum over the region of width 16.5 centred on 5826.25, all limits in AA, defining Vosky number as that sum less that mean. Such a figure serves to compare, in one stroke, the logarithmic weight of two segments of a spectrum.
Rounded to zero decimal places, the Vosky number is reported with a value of 18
